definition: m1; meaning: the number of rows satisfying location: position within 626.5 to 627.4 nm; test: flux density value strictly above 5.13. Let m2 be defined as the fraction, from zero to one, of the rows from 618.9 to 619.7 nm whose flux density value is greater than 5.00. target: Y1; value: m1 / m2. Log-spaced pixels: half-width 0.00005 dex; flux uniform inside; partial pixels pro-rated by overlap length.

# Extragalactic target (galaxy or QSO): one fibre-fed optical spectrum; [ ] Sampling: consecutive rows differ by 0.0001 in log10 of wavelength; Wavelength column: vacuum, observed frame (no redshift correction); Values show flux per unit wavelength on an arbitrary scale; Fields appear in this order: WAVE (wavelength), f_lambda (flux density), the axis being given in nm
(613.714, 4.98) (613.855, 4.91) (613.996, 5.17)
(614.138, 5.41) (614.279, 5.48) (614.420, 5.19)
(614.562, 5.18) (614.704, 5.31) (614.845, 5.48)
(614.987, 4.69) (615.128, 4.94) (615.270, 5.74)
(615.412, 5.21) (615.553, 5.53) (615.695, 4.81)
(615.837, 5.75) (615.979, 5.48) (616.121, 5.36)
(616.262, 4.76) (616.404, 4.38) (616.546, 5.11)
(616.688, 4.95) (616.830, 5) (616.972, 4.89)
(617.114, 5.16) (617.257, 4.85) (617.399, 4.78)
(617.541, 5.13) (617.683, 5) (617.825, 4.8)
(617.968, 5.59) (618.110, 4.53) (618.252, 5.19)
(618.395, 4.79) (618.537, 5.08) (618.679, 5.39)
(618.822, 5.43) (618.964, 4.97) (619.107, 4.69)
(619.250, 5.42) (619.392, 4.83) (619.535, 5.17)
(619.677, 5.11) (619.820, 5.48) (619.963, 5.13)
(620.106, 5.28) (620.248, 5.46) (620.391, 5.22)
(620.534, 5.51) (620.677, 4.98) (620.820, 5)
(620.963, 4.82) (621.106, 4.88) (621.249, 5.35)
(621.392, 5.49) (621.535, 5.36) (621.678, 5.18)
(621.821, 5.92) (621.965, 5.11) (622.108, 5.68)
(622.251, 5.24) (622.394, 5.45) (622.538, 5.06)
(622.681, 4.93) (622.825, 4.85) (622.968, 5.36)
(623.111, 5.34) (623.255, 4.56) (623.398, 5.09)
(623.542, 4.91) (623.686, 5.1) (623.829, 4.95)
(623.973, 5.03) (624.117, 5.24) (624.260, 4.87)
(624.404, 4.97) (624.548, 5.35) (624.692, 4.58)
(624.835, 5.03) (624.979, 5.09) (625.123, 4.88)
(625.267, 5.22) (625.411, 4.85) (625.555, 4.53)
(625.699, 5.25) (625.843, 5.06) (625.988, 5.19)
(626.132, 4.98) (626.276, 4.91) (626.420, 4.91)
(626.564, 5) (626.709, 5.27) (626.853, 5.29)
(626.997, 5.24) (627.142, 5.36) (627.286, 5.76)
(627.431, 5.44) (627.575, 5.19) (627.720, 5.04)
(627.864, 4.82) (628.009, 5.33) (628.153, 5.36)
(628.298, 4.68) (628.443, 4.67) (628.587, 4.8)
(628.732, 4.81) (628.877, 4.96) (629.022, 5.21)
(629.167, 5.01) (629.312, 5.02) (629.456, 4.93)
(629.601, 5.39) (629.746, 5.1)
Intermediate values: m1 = 5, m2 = 0.5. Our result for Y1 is 10.0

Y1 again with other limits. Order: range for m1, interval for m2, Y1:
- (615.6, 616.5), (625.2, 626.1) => 4.5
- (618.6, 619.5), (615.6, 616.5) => 6.0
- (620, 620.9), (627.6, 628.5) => 8.0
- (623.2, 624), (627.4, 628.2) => 0.0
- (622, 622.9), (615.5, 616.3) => 4.5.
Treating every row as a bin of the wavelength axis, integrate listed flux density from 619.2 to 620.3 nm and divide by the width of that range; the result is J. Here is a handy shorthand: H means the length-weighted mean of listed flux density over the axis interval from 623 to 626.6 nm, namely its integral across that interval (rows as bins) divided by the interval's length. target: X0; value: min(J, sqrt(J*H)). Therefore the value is 5.11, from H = 5.00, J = 5.23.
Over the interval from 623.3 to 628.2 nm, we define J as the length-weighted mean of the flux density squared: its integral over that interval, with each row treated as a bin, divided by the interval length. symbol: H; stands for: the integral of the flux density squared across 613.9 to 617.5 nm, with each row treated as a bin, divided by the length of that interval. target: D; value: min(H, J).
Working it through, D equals 25.9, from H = 26.6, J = 25.9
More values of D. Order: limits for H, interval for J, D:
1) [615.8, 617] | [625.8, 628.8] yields 25.8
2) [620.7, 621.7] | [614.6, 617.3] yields 26.4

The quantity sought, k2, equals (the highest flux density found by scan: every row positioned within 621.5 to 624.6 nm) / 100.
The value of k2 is 0.059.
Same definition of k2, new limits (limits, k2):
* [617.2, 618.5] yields 0.056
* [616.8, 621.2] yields 0.056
